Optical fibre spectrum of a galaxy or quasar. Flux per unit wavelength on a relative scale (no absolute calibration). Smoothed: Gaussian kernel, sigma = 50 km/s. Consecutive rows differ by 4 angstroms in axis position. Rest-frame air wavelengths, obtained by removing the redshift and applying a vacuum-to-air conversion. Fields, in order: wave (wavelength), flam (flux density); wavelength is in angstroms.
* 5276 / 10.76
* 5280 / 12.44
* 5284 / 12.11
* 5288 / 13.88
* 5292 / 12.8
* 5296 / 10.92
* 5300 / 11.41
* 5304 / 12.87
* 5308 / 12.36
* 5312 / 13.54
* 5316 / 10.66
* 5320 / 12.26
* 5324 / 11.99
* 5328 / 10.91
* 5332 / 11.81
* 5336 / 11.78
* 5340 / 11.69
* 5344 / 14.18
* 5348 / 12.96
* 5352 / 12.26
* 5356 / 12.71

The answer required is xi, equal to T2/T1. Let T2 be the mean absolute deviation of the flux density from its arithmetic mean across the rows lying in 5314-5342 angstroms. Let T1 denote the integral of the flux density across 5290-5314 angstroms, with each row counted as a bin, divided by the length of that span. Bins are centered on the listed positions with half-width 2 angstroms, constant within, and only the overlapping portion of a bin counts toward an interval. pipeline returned 0.037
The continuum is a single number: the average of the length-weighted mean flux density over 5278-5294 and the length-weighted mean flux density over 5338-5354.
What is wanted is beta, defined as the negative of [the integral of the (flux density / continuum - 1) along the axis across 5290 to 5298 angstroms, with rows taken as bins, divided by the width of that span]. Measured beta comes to 0.07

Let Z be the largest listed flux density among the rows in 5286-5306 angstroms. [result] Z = 13.88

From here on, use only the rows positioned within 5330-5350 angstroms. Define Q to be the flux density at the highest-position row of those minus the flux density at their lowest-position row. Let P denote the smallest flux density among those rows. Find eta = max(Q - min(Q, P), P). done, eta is 11.7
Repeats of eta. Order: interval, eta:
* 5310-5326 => 10.7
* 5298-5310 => 11.4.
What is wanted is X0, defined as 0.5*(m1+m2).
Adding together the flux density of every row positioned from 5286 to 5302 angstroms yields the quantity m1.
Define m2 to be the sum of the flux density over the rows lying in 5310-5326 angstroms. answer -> 48.7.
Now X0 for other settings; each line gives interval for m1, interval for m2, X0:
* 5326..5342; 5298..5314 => 48.2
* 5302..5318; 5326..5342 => 47.8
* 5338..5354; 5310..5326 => 49.8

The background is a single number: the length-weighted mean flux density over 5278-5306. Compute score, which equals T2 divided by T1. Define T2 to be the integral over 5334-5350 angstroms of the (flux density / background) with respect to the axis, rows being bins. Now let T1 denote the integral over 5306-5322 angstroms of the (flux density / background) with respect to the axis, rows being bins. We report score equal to 1.04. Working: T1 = 15.8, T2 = 16.4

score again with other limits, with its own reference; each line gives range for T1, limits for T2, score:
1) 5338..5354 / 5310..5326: 0.95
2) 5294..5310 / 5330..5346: 1.04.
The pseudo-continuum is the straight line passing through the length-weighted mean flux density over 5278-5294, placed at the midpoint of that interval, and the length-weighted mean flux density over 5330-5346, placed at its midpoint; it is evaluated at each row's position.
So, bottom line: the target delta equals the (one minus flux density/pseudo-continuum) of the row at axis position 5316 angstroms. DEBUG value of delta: 0.15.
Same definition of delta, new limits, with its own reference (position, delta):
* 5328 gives 0.12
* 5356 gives -0.04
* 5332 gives 0.05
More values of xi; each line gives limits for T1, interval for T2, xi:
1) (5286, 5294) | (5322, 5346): 0.053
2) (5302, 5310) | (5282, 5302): 0.071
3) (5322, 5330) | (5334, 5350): 0.080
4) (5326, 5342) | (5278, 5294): 0.046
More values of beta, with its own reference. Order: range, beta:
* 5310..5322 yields 0.05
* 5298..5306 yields 0.05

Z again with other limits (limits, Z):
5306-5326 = 13.54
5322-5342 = 11.99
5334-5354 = 14.18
